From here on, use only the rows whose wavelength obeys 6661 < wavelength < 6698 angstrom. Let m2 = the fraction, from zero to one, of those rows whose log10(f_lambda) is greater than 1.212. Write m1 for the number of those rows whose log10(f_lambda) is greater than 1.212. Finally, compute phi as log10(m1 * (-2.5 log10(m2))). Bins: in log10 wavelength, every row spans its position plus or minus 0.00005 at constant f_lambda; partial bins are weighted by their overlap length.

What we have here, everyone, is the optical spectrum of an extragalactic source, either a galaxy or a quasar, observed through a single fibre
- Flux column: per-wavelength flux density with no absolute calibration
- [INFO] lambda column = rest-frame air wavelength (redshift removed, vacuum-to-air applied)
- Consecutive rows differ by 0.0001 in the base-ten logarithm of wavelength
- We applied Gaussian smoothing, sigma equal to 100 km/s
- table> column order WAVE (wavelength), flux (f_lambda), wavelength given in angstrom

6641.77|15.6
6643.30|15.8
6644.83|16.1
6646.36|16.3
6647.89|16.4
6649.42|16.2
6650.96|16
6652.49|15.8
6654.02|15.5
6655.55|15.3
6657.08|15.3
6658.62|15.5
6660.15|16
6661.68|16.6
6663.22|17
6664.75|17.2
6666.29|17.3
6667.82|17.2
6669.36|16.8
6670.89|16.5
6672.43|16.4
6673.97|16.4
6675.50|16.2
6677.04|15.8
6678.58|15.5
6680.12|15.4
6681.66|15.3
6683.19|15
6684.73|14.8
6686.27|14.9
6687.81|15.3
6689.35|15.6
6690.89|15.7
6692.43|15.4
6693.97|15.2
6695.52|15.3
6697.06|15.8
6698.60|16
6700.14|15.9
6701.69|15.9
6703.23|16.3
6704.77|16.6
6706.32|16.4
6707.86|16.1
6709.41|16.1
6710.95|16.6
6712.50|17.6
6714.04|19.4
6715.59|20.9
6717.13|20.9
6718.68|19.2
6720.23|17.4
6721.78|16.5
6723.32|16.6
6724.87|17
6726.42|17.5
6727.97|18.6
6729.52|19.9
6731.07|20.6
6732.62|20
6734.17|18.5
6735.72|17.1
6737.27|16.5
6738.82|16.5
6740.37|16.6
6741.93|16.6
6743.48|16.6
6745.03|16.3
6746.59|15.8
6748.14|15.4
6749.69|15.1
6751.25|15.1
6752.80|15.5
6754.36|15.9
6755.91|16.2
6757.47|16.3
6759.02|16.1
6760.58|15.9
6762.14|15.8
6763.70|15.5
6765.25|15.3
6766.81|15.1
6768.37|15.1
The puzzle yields 1.0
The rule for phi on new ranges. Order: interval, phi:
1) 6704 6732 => 0.3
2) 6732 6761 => 0.8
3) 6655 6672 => 0.5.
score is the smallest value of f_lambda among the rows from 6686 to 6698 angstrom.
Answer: 14.9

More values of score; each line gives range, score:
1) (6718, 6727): 16.5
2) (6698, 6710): 15.9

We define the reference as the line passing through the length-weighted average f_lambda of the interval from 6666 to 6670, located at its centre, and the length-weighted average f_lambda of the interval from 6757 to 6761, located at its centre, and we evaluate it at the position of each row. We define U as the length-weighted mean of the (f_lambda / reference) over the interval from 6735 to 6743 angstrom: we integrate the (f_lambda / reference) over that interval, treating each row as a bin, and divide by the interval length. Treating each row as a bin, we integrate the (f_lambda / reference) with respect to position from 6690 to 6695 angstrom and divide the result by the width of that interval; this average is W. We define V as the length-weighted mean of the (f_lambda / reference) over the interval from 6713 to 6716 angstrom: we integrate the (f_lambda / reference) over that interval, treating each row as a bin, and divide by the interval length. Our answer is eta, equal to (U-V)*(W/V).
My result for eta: -0.135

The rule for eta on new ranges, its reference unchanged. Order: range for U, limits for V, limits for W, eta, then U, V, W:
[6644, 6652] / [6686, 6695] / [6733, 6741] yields 0.026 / 0.93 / 0.91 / 1.05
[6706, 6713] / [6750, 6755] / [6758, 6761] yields 0.041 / 0.99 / 0.95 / 1.00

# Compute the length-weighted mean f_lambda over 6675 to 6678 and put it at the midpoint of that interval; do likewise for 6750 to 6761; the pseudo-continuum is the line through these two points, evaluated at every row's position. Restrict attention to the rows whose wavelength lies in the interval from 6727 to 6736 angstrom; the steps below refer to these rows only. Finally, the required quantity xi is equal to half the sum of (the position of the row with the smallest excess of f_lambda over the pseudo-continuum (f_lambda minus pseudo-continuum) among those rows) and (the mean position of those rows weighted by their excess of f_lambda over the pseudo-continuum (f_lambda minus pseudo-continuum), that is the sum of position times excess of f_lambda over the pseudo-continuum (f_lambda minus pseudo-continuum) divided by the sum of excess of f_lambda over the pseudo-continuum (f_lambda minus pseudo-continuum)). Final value 6733.5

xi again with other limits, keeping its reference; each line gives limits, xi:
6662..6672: 6668.7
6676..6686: 6683.5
